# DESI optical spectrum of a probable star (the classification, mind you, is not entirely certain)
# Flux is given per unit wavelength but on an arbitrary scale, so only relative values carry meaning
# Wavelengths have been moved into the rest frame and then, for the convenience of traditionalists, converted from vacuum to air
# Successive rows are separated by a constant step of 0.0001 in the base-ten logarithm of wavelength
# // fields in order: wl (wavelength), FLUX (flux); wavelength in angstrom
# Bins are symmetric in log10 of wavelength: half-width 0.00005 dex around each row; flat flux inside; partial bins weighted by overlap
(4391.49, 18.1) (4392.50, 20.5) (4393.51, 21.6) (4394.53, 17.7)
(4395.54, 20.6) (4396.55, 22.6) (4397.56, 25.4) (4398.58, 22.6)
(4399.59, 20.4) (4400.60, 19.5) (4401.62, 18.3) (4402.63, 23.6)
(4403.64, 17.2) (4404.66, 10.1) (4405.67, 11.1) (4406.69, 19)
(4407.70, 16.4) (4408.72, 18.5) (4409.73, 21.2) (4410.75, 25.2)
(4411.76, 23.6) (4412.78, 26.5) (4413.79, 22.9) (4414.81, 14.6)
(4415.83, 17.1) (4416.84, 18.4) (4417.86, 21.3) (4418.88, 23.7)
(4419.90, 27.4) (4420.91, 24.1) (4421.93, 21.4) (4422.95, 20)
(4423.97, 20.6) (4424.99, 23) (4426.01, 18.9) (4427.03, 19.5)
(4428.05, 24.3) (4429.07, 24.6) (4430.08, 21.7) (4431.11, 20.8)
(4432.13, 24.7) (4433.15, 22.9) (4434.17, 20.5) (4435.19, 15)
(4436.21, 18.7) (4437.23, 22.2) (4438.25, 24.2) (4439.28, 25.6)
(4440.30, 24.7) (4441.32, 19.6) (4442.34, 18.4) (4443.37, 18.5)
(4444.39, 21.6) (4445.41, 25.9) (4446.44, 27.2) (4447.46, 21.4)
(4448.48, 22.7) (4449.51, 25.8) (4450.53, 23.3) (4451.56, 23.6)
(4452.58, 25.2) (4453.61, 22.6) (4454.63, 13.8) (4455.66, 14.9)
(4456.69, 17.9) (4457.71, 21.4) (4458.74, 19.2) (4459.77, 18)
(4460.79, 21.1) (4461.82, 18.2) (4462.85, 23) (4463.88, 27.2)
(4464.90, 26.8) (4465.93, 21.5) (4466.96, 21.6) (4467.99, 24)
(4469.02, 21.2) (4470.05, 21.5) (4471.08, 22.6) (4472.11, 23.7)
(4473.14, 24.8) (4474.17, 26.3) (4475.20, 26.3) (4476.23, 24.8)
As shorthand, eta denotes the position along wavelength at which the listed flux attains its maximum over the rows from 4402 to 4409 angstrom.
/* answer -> 4402.63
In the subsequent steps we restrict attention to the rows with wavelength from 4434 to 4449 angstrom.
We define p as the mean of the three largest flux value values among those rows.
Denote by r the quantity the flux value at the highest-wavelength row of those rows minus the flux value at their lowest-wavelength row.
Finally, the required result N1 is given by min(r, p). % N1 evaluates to 2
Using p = 26.2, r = 2.2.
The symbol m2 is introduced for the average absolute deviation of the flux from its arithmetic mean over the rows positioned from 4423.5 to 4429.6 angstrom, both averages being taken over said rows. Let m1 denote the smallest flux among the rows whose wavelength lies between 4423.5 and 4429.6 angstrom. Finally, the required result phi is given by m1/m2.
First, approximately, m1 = 18.9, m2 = 2.15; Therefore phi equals 9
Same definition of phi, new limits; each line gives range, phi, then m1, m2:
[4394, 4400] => 9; 17.7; 1.98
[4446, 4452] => 13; 21.4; 1.67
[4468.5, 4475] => 13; 21.2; 1.58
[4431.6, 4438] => 6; 15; 2.60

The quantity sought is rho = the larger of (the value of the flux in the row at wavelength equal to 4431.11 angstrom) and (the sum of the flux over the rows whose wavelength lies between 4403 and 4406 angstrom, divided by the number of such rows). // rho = 20.8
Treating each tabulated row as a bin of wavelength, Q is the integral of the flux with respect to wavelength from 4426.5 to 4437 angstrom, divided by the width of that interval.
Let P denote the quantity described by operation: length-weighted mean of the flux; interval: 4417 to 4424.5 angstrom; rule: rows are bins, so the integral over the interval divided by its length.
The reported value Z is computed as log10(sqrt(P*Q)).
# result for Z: 1.34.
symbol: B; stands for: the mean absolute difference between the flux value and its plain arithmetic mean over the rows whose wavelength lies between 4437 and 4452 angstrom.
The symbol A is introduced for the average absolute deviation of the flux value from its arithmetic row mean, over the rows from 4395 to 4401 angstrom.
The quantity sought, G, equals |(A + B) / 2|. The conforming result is 1.94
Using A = 1.7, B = 2.19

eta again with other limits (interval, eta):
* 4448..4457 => 4449.51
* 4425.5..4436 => 4432.13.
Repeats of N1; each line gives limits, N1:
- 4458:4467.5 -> 2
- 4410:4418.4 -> -4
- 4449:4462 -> -8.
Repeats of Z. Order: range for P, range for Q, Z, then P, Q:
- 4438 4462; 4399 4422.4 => 1.32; 21.46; 20.1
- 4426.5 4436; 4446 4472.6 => 1.34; 21.47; 21.9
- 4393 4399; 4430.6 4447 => 1.34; 21.71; 21.9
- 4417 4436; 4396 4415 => 1.32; 21.79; 20.0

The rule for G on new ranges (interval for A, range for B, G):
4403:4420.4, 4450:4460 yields 3.65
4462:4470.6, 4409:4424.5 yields 2.35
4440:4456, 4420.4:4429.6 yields 2.50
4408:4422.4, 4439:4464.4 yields 2.95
